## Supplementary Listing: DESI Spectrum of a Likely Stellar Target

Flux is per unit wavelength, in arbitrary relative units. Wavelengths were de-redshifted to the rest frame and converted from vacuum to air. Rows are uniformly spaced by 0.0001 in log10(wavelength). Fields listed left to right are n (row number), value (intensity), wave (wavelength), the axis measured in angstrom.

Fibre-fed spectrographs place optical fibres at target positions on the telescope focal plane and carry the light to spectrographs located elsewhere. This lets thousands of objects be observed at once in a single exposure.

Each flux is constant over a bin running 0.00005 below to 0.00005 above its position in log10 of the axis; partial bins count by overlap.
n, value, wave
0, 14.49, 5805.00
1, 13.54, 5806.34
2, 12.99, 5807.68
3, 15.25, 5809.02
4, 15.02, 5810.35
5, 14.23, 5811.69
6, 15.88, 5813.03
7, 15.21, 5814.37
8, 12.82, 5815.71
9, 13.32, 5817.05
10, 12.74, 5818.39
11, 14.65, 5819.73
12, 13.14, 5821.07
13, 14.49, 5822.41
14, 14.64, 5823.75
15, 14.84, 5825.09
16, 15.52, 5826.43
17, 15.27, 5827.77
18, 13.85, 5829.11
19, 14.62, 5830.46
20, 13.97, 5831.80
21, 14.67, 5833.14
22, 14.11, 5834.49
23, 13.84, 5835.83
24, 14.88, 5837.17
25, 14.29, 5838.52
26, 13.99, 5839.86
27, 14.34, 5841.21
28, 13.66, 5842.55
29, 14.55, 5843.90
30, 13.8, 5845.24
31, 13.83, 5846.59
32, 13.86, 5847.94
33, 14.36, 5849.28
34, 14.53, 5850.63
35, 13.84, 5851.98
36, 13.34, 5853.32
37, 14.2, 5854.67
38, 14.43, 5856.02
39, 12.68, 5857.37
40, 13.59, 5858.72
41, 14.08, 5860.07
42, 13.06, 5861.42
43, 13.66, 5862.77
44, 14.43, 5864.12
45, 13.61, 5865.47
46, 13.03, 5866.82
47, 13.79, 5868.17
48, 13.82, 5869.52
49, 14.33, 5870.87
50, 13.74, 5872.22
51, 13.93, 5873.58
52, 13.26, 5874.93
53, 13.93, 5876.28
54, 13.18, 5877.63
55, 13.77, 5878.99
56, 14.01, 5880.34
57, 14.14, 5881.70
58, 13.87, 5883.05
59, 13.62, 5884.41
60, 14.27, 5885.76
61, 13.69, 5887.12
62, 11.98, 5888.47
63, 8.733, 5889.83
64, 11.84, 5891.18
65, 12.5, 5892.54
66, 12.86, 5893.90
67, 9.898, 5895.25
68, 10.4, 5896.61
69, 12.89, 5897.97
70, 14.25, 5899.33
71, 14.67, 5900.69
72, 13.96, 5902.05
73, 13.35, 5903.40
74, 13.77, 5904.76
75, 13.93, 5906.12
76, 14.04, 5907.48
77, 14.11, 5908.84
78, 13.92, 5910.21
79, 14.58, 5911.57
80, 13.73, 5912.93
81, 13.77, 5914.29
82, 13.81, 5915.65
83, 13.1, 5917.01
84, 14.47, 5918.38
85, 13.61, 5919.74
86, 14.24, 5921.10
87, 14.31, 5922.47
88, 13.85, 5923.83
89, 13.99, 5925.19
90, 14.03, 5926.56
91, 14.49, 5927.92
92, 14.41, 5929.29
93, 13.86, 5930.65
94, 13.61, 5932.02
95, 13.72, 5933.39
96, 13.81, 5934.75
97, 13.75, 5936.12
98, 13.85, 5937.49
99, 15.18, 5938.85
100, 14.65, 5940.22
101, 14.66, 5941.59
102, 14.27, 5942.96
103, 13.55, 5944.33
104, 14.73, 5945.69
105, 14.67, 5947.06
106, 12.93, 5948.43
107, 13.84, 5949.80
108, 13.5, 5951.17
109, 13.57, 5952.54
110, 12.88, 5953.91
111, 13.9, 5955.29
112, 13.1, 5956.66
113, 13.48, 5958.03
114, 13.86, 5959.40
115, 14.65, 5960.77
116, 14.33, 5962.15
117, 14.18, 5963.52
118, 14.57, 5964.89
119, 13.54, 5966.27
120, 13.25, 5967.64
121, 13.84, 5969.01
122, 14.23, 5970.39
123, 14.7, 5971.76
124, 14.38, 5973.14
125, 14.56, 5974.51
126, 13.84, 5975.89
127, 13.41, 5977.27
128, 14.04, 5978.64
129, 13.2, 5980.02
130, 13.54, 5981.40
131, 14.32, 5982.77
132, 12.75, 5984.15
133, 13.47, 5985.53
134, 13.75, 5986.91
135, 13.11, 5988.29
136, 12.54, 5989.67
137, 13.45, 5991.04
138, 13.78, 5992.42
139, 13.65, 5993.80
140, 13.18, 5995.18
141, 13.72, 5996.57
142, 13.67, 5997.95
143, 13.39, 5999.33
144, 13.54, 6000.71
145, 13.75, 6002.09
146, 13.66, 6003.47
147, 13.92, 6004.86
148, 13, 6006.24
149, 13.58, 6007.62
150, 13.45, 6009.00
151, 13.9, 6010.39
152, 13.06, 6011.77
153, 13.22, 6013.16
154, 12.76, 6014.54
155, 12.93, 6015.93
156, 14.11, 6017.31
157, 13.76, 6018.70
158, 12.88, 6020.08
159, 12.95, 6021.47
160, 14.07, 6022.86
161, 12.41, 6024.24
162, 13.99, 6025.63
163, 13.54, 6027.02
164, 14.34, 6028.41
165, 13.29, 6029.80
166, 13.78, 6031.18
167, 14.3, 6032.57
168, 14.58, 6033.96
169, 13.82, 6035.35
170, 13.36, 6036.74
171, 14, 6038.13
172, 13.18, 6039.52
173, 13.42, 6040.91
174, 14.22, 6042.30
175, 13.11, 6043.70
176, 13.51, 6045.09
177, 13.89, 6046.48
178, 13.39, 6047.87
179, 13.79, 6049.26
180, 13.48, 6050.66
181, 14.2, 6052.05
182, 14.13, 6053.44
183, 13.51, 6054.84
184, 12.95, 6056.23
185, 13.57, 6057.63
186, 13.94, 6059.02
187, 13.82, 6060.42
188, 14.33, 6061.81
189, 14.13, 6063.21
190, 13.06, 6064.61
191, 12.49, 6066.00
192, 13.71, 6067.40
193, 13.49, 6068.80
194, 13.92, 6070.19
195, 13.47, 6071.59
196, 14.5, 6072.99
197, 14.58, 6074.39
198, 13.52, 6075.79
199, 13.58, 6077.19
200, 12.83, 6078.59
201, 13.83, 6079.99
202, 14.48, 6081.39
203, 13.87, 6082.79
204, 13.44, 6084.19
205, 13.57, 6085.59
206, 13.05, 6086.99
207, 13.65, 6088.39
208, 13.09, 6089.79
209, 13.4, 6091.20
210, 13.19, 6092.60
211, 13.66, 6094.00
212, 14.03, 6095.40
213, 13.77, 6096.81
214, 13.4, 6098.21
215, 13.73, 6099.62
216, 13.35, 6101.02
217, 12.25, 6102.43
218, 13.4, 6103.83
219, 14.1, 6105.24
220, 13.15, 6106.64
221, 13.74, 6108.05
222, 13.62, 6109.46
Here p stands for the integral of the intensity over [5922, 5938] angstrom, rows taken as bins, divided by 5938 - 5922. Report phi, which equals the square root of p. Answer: 3.74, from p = 14.0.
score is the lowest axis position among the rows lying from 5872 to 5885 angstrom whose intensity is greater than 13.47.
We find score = 5872.22 angstrom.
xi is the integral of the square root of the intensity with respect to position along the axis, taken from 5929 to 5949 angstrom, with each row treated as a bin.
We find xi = 75.1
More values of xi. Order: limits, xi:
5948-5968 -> 74.1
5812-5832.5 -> 77.6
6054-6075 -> 77.7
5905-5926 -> 78.4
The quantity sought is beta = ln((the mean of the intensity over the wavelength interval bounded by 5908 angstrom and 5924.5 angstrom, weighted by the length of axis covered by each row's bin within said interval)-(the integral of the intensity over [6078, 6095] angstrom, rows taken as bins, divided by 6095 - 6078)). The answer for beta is -0.8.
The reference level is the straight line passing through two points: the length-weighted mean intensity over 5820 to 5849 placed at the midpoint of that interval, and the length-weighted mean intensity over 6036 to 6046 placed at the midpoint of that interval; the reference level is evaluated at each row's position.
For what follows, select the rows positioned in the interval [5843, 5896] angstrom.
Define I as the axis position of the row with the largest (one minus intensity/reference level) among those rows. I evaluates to 5889.83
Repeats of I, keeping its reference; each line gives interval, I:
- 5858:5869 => 5866.82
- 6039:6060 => 6056.23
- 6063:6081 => 6066.00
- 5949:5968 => 5953.91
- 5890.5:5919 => 5895.25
